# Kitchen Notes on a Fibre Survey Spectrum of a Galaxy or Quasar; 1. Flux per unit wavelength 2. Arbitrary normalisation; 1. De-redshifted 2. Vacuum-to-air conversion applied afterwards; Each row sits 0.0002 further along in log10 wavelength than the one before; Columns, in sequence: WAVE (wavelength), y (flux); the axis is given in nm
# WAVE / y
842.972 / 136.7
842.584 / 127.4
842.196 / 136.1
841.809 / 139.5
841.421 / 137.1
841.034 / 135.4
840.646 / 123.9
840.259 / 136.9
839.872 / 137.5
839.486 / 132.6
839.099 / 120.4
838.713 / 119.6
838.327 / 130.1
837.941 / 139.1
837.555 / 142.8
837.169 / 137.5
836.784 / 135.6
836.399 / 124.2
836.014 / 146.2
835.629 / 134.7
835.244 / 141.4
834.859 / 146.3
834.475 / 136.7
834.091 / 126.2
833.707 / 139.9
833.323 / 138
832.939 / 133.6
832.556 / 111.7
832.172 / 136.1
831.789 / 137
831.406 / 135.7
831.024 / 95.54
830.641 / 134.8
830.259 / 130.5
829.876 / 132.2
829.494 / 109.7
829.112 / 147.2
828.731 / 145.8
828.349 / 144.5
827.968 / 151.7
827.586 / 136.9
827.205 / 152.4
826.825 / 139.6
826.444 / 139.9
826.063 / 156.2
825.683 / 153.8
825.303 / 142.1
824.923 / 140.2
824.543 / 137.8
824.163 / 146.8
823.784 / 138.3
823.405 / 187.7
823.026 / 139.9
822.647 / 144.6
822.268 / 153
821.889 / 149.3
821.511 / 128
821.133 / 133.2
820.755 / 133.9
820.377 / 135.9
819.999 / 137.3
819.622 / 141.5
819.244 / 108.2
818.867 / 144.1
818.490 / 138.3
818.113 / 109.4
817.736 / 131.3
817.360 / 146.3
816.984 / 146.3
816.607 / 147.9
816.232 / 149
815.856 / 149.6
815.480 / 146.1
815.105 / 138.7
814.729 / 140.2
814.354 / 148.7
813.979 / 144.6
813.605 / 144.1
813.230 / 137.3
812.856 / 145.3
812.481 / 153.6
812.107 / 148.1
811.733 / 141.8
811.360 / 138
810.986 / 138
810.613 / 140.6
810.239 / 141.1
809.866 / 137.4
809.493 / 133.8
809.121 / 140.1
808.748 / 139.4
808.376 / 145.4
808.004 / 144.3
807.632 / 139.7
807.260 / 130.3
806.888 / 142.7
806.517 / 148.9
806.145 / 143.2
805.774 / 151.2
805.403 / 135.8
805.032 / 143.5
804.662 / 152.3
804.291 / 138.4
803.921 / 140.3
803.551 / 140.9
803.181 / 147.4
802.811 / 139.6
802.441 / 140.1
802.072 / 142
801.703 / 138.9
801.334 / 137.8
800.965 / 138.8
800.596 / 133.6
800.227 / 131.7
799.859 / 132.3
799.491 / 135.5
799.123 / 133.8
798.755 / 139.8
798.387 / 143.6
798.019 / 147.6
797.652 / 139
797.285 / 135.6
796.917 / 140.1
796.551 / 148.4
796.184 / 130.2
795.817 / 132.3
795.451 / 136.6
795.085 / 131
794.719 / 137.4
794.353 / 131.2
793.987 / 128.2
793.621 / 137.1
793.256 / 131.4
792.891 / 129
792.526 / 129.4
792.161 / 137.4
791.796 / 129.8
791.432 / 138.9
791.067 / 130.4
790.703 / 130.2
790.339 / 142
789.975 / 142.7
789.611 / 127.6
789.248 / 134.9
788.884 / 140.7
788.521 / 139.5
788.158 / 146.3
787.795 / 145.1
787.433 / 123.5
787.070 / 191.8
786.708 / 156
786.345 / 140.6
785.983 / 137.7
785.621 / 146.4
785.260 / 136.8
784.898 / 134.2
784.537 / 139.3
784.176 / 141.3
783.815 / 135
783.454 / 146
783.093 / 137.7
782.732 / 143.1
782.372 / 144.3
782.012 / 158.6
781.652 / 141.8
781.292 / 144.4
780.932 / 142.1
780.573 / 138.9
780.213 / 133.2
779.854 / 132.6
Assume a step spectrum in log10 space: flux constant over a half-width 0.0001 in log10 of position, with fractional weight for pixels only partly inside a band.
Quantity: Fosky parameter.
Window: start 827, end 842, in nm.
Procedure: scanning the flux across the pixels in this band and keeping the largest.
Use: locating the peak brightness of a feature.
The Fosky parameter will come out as 152.4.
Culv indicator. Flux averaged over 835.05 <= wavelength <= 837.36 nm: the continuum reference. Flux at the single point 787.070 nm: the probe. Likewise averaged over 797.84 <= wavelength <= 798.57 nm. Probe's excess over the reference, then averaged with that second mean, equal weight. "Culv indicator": 100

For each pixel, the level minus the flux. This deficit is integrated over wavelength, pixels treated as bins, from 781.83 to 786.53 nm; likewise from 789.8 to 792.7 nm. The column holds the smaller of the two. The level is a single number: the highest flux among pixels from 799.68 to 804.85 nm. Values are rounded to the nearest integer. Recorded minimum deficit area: 50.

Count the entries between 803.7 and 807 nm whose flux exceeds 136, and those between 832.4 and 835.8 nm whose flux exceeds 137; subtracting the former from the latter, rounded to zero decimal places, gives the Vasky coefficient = -4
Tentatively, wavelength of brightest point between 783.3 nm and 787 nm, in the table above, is 786.708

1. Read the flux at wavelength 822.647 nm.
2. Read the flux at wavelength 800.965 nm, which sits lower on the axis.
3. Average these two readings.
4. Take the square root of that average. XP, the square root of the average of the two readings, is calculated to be 11.9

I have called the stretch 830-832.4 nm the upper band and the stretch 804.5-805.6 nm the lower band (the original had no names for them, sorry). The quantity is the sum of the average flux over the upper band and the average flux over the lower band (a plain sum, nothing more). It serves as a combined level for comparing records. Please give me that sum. 272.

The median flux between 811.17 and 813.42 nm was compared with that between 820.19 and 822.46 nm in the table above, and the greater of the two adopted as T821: 144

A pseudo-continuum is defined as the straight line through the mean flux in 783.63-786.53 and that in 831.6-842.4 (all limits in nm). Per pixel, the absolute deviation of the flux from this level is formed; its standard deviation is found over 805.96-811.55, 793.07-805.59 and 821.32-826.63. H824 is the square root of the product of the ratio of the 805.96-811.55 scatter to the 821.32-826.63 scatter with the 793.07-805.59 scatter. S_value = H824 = 0.9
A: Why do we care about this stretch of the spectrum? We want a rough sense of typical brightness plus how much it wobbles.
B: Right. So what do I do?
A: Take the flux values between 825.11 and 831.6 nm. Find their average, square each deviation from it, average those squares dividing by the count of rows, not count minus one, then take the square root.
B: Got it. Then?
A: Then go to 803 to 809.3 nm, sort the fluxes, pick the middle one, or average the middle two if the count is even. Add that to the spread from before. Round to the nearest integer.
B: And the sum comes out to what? 158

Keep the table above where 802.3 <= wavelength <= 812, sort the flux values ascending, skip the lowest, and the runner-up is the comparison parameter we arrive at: 133.8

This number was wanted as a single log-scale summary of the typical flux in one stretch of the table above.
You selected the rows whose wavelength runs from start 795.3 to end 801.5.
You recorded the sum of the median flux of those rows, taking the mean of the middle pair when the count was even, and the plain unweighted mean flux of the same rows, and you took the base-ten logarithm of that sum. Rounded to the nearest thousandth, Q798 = 2.438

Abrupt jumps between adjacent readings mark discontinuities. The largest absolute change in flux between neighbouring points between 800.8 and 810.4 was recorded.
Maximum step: 15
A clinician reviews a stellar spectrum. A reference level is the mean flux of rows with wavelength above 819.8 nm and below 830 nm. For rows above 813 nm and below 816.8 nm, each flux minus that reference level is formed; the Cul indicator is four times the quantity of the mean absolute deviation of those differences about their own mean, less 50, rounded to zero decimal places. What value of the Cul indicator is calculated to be -185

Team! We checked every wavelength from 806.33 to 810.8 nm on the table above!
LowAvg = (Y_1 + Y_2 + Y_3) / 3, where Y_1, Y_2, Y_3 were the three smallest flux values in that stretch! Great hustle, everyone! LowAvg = 134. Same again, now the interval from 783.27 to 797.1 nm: 126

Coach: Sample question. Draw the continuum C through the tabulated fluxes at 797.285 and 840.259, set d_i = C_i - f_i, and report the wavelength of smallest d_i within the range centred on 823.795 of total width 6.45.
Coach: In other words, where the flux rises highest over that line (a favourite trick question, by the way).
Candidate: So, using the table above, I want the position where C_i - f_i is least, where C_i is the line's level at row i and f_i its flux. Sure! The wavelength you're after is 823.405 nm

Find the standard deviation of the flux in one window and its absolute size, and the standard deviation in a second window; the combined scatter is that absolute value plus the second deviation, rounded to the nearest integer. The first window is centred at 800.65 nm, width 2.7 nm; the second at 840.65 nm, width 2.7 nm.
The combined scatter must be 8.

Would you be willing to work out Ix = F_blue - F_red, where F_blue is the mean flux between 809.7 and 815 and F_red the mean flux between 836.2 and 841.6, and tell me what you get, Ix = 10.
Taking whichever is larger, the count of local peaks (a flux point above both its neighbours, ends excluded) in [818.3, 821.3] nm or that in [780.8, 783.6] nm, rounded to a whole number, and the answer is 2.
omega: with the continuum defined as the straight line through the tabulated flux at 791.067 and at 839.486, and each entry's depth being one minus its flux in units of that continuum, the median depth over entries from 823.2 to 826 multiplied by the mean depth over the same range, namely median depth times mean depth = 0.010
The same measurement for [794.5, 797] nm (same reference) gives 0.002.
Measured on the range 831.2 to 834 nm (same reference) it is 0.000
